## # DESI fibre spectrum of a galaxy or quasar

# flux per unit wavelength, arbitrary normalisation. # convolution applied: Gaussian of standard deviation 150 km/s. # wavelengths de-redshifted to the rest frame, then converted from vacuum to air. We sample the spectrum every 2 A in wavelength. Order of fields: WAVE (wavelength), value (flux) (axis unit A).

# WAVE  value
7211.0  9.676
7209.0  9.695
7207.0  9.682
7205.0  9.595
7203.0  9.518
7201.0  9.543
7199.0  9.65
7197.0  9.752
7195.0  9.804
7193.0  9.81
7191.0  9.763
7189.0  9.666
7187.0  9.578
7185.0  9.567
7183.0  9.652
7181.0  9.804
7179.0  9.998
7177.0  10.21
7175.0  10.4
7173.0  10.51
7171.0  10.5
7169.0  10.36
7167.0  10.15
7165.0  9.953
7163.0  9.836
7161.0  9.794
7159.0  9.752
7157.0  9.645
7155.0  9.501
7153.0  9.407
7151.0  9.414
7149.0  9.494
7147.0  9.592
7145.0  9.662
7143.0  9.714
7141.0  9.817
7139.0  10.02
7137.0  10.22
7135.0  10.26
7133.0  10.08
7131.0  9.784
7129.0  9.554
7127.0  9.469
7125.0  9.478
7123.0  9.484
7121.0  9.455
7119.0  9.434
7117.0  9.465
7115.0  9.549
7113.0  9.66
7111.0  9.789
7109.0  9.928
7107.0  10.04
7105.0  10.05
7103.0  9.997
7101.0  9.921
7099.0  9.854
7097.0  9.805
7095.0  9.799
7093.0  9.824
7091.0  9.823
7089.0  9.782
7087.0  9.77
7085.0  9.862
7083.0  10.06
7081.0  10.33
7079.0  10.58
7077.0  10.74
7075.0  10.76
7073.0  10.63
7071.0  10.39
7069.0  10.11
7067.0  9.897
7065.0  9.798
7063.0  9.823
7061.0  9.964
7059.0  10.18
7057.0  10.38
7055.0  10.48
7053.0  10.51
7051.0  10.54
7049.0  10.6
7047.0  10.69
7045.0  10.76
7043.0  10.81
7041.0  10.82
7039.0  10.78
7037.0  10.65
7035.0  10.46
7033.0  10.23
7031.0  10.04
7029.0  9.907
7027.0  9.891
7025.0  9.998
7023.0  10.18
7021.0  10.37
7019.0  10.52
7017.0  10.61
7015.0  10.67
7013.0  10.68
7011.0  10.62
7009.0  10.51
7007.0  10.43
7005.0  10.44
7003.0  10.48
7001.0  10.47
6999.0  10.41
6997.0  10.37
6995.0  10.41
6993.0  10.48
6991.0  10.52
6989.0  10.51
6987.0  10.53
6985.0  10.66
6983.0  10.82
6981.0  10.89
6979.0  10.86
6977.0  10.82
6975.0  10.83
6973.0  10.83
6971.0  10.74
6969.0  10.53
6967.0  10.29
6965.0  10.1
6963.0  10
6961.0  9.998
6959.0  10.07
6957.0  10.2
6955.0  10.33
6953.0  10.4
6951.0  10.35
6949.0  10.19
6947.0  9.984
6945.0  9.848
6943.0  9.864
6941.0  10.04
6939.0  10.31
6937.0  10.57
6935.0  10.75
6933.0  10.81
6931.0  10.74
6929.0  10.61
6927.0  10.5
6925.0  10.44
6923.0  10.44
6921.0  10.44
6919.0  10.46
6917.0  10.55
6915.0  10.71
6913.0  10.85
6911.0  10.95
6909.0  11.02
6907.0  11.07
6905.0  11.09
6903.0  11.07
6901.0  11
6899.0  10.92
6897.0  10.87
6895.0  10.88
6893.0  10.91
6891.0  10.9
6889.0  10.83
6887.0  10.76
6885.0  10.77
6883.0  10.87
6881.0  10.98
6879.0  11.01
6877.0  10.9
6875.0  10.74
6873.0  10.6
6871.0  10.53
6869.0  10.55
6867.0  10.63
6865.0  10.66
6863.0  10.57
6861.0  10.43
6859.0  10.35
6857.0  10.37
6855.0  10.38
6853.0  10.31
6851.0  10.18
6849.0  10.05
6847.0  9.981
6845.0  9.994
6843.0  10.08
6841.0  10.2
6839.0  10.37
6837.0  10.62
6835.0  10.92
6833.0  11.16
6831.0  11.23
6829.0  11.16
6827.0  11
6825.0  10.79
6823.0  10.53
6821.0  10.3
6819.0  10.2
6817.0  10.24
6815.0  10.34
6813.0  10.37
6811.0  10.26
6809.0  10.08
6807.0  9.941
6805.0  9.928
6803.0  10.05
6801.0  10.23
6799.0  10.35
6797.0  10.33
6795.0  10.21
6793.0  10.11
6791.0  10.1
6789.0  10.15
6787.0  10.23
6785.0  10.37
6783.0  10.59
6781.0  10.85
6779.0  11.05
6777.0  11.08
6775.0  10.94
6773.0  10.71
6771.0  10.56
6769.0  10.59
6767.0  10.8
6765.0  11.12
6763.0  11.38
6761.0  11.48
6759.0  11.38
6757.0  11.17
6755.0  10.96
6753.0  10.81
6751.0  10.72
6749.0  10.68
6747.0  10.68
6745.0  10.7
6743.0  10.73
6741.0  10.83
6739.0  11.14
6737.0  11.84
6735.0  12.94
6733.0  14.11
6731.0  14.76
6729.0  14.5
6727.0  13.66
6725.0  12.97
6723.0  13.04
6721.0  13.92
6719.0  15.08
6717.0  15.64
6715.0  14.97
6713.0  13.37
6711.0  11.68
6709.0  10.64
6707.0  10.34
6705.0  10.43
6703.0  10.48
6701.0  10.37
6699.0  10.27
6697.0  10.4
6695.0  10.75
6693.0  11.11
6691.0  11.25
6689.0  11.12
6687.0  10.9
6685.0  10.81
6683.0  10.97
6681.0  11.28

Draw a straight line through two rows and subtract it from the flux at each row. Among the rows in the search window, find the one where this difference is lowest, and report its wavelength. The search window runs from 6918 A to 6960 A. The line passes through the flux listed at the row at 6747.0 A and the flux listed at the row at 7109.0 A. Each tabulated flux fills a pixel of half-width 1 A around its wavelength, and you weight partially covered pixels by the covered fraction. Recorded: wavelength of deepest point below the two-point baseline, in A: 6945.0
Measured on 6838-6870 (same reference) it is 6847.0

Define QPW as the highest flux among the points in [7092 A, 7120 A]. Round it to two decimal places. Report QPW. 10.05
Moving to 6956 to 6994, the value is 10.89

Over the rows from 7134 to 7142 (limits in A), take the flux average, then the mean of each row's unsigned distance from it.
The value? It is 0.16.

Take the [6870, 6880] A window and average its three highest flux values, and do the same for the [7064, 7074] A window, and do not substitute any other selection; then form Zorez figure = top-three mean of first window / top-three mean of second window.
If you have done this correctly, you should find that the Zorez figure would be 1.049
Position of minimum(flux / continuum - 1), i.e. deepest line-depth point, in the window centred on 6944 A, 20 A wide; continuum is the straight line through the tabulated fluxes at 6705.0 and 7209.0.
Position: 6945.0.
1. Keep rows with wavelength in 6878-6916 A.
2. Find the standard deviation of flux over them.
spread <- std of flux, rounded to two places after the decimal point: 0.11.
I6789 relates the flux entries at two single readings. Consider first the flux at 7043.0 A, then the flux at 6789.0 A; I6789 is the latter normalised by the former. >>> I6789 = 0.94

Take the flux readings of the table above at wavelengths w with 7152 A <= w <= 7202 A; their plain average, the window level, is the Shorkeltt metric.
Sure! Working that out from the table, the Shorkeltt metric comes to 9.86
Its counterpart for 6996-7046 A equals 10.44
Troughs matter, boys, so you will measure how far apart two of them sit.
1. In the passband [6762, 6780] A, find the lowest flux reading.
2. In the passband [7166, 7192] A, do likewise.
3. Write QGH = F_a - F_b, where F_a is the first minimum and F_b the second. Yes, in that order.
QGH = 1.0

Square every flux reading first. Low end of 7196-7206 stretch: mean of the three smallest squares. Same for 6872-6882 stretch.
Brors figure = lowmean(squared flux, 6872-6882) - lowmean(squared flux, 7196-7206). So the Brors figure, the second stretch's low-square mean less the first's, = 24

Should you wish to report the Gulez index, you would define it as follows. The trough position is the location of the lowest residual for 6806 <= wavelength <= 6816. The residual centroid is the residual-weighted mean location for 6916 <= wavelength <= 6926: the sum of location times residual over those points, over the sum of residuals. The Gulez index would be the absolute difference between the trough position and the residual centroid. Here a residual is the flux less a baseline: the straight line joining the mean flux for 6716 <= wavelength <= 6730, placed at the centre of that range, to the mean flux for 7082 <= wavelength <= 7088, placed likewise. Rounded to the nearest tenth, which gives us 114.0 A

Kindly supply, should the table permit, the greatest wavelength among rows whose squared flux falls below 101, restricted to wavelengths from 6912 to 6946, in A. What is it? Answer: 6945.0 A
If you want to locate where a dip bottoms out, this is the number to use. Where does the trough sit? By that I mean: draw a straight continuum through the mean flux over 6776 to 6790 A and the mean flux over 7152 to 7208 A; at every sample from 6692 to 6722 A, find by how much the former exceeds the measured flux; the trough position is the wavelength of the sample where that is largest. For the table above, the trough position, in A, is 6699.0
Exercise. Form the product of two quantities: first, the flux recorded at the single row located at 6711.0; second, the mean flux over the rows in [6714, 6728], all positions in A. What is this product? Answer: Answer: 166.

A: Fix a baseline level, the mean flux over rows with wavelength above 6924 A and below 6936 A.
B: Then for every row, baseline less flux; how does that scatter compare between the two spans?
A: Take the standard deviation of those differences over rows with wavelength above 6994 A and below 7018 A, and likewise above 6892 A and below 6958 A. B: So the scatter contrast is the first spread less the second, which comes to -0.25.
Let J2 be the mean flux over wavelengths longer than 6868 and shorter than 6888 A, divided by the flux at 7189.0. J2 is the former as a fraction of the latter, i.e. 1.11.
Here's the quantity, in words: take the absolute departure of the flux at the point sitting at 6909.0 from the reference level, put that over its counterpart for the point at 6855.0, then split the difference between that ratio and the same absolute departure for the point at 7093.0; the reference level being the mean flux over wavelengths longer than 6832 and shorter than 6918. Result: 1.0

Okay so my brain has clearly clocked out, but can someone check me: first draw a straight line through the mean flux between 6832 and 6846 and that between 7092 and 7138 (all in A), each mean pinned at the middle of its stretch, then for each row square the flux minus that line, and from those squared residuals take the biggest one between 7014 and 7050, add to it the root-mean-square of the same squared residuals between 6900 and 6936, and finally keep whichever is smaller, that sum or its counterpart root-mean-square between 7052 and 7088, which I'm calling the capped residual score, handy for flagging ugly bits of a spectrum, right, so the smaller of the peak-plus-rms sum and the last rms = 0.34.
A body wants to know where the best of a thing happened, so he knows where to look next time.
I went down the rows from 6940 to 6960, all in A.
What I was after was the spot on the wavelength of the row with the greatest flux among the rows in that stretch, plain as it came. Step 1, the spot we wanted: 6953.0 A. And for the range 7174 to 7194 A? 7175.0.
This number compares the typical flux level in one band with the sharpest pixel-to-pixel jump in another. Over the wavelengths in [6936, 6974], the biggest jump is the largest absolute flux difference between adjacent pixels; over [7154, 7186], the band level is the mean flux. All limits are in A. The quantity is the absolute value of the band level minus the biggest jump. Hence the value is 9.7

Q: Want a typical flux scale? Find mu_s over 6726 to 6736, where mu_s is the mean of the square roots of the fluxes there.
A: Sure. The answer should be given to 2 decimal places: 3.74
